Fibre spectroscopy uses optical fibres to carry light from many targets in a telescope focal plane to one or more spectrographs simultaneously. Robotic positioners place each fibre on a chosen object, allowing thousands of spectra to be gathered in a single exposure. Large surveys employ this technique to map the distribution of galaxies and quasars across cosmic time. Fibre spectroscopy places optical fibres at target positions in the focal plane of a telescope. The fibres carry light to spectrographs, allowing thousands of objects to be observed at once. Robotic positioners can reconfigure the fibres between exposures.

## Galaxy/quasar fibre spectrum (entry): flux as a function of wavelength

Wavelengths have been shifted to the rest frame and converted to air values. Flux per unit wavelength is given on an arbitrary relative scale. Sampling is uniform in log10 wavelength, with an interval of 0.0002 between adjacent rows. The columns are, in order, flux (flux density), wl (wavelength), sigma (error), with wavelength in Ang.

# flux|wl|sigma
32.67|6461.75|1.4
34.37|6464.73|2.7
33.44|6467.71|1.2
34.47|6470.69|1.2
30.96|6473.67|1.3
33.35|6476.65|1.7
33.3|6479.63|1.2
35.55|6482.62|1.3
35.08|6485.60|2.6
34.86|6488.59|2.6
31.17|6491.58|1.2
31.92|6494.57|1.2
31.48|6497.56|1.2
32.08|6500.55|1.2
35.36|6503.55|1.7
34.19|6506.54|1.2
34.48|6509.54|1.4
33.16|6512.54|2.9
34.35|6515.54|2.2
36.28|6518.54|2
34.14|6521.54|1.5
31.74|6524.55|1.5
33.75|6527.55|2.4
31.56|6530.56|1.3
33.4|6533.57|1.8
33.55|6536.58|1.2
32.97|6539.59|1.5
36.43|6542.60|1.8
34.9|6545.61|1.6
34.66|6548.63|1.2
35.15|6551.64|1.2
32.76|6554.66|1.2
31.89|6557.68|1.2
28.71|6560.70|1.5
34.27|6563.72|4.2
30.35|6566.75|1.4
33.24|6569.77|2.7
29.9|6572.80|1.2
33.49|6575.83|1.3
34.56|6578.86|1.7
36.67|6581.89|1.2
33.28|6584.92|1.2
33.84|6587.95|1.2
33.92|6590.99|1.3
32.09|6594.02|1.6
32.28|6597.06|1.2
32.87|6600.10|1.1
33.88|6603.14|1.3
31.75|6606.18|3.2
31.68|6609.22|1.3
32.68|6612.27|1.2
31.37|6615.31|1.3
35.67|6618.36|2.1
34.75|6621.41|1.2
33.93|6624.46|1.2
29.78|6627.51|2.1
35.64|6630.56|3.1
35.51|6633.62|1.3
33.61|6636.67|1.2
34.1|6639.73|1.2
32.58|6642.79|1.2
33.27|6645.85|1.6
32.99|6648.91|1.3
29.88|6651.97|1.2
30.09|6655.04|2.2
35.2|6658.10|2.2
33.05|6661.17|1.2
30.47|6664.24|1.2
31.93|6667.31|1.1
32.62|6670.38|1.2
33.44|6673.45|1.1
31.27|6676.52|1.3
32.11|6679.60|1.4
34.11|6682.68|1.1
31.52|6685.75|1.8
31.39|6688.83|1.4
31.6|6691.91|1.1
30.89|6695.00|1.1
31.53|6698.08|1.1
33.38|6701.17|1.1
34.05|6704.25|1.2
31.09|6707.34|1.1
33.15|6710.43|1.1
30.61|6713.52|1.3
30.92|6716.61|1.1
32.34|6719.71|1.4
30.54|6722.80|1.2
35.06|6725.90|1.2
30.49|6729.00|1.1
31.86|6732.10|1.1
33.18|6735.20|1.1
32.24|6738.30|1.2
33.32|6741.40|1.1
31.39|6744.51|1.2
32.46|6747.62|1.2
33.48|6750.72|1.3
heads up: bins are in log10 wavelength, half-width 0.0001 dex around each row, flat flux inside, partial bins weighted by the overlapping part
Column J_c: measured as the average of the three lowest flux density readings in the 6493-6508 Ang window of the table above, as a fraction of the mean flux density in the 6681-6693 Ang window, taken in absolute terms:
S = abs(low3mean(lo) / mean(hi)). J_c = 0.99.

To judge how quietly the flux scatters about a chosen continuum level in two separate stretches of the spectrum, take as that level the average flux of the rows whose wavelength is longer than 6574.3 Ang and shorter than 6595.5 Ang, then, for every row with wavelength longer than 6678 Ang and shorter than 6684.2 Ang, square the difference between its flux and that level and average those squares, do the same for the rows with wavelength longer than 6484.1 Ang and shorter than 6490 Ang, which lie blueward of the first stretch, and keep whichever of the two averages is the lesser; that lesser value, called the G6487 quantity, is 1.0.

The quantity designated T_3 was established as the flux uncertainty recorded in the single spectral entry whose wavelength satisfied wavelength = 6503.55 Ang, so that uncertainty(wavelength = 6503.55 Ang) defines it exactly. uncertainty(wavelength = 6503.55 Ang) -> 1.70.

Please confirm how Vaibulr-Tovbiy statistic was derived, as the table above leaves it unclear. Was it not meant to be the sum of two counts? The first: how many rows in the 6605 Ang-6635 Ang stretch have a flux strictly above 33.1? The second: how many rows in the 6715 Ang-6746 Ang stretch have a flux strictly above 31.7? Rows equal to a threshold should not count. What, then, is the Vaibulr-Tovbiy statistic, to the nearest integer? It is 11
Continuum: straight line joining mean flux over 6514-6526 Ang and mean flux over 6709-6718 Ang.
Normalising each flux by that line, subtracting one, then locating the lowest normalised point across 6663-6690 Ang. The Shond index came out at 6664.24 Ang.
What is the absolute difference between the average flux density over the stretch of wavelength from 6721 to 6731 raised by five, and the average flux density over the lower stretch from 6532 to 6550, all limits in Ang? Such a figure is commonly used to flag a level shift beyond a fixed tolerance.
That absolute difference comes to 2.7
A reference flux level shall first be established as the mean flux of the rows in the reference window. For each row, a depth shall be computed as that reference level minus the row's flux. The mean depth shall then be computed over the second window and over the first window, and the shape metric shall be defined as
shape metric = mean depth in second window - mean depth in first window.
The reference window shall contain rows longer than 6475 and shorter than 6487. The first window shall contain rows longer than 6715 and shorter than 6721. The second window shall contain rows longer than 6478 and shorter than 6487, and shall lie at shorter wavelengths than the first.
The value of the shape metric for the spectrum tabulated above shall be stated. -3.0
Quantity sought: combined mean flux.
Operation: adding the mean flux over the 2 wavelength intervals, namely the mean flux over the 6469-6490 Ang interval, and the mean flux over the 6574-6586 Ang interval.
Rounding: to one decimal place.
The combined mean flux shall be 68.4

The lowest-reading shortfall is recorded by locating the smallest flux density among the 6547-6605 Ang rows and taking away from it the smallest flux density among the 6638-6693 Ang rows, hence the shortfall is -1.2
